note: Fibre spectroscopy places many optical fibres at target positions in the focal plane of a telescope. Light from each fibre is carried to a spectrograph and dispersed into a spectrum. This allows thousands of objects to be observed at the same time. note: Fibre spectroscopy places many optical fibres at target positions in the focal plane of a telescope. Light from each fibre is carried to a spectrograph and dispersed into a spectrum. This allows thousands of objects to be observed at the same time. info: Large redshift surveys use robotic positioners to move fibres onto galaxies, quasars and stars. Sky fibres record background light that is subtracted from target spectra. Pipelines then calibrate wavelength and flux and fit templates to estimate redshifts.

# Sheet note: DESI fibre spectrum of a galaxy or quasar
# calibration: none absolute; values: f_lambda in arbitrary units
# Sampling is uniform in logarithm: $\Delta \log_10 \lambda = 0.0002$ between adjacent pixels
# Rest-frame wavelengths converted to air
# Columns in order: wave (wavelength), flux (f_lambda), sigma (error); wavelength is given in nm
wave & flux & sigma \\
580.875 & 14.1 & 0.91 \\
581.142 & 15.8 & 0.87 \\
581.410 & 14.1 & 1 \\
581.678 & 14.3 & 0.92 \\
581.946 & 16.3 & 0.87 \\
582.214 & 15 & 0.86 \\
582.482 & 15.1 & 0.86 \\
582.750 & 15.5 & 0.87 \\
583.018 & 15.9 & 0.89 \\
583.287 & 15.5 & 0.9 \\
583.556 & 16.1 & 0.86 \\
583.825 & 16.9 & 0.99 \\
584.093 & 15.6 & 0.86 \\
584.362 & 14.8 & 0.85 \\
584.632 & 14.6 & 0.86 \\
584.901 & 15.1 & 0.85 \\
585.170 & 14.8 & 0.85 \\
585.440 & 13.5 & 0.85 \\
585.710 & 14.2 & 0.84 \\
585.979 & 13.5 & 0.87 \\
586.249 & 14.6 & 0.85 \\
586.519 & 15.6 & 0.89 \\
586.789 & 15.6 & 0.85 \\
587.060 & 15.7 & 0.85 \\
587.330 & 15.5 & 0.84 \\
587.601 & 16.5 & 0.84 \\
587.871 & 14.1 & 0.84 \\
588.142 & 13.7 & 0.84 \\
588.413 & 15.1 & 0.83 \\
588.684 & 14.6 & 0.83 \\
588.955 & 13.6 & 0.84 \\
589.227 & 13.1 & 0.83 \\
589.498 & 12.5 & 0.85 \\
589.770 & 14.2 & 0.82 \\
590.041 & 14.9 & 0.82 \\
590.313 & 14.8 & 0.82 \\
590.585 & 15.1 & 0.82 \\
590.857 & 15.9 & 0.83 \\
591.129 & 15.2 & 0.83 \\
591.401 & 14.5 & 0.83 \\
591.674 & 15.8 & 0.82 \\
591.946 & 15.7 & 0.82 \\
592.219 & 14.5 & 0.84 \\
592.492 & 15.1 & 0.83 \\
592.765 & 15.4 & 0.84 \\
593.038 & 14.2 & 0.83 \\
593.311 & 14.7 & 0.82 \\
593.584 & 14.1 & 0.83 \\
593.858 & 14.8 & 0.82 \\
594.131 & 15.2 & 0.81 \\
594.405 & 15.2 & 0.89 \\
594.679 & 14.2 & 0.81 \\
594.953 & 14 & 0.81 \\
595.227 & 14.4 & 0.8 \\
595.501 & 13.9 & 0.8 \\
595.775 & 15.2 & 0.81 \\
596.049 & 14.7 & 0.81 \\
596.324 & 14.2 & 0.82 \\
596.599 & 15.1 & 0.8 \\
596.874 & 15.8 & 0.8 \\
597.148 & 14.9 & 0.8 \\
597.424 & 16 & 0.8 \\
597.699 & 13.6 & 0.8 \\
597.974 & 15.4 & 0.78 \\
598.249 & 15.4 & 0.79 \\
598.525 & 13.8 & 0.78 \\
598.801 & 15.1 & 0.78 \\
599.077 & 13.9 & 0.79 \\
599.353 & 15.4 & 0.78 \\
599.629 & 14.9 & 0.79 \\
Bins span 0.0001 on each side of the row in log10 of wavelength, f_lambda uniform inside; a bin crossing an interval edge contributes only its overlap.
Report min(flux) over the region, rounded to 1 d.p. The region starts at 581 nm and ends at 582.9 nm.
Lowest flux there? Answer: 14.1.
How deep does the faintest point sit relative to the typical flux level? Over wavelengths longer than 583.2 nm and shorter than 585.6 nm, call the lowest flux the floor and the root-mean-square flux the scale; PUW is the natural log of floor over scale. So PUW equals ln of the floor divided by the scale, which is -0.12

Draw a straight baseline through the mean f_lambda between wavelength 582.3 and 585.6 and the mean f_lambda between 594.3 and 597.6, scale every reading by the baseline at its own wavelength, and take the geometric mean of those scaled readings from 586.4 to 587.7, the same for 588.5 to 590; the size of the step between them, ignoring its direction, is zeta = 0.14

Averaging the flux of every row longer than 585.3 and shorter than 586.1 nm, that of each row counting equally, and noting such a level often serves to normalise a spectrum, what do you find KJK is 13.7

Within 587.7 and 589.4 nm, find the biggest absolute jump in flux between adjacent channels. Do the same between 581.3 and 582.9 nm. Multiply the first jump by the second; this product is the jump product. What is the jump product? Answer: 2.8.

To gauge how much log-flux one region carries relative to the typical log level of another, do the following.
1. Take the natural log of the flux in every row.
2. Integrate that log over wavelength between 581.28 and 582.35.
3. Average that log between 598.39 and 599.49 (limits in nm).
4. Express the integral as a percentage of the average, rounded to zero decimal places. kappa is 108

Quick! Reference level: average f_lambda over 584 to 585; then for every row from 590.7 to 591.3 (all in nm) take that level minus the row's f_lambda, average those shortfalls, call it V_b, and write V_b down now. -0.5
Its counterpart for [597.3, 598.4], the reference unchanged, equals -0.1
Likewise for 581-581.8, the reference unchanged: 0.3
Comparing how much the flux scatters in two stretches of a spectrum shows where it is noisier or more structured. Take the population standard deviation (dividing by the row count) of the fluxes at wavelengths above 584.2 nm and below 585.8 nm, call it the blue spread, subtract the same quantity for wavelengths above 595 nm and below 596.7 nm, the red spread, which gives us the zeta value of 0.06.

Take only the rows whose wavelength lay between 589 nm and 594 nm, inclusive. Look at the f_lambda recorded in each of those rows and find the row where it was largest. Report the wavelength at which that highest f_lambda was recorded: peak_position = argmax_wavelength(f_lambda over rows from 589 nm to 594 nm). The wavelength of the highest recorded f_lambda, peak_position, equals 590.857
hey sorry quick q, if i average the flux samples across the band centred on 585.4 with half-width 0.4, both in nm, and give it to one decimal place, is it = 14.2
